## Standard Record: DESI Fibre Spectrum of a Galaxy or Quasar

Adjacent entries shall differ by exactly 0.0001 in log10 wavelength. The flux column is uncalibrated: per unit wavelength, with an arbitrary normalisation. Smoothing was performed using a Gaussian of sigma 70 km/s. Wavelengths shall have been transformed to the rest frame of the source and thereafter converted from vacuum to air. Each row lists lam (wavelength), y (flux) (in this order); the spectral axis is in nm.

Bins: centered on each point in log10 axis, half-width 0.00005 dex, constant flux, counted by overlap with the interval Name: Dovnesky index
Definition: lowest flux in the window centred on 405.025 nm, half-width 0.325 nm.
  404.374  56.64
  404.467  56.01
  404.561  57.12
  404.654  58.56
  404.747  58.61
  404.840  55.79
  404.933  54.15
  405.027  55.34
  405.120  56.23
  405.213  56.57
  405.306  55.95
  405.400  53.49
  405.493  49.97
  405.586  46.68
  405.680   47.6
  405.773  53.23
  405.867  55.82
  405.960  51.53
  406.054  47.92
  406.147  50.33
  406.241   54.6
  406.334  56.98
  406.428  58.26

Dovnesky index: 54.15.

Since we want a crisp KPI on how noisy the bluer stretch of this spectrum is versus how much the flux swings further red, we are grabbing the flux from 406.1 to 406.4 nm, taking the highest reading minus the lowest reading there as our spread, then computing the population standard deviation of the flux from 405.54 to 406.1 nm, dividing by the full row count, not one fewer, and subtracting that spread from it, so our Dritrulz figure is -3.3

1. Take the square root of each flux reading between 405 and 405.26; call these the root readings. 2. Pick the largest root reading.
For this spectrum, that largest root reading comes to 7.52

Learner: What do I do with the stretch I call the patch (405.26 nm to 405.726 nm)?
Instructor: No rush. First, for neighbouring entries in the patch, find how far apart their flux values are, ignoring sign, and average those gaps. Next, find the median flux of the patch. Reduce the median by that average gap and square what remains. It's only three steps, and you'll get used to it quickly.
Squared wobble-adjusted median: 2249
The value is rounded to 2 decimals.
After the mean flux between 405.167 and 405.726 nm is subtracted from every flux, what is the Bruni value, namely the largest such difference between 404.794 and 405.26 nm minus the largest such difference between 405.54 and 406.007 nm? 0.75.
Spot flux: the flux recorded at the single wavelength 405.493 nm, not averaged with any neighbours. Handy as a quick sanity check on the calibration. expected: 49.97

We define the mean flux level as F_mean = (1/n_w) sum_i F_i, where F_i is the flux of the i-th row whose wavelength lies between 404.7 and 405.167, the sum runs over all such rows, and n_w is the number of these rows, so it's 56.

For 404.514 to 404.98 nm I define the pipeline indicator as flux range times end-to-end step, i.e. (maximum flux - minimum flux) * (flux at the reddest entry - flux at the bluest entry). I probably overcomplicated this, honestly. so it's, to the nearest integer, -13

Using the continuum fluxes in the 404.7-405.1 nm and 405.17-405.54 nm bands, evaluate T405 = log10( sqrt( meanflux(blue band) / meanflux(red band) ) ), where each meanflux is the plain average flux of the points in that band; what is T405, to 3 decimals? 0.008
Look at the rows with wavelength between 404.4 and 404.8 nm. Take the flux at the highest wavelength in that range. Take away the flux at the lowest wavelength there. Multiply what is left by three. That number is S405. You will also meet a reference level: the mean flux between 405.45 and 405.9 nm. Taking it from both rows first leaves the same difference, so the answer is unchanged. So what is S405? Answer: 7.8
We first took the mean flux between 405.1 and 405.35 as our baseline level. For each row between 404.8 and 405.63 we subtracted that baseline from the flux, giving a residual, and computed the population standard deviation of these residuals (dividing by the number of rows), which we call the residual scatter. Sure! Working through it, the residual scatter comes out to 3.2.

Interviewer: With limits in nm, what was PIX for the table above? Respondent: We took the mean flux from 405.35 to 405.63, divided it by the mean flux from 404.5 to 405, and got 0.88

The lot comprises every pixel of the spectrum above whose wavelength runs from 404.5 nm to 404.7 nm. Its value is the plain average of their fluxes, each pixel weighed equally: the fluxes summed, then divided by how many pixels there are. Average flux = 58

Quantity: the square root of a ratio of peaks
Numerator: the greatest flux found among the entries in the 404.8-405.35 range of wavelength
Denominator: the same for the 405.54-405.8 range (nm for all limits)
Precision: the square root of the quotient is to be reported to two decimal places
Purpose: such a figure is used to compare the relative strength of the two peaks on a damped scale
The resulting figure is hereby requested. 1.03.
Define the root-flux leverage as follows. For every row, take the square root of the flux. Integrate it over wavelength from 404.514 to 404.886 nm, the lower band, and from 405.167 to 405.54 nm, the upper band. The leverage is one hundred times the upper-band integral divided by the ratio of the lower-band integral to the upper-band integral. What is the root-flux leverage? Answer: 266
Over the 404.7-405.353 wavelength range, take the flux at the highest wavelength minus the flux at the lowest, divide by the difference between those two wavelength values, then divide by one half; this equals -10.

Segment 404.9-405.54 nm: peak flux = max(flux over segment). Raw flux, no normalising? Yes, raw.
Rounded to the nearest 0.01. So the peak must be 56.57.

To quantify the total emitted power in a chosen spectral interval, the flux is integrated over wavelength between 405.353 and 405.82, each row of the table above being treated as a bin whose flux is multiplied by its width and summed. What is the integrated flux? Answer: 23.4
